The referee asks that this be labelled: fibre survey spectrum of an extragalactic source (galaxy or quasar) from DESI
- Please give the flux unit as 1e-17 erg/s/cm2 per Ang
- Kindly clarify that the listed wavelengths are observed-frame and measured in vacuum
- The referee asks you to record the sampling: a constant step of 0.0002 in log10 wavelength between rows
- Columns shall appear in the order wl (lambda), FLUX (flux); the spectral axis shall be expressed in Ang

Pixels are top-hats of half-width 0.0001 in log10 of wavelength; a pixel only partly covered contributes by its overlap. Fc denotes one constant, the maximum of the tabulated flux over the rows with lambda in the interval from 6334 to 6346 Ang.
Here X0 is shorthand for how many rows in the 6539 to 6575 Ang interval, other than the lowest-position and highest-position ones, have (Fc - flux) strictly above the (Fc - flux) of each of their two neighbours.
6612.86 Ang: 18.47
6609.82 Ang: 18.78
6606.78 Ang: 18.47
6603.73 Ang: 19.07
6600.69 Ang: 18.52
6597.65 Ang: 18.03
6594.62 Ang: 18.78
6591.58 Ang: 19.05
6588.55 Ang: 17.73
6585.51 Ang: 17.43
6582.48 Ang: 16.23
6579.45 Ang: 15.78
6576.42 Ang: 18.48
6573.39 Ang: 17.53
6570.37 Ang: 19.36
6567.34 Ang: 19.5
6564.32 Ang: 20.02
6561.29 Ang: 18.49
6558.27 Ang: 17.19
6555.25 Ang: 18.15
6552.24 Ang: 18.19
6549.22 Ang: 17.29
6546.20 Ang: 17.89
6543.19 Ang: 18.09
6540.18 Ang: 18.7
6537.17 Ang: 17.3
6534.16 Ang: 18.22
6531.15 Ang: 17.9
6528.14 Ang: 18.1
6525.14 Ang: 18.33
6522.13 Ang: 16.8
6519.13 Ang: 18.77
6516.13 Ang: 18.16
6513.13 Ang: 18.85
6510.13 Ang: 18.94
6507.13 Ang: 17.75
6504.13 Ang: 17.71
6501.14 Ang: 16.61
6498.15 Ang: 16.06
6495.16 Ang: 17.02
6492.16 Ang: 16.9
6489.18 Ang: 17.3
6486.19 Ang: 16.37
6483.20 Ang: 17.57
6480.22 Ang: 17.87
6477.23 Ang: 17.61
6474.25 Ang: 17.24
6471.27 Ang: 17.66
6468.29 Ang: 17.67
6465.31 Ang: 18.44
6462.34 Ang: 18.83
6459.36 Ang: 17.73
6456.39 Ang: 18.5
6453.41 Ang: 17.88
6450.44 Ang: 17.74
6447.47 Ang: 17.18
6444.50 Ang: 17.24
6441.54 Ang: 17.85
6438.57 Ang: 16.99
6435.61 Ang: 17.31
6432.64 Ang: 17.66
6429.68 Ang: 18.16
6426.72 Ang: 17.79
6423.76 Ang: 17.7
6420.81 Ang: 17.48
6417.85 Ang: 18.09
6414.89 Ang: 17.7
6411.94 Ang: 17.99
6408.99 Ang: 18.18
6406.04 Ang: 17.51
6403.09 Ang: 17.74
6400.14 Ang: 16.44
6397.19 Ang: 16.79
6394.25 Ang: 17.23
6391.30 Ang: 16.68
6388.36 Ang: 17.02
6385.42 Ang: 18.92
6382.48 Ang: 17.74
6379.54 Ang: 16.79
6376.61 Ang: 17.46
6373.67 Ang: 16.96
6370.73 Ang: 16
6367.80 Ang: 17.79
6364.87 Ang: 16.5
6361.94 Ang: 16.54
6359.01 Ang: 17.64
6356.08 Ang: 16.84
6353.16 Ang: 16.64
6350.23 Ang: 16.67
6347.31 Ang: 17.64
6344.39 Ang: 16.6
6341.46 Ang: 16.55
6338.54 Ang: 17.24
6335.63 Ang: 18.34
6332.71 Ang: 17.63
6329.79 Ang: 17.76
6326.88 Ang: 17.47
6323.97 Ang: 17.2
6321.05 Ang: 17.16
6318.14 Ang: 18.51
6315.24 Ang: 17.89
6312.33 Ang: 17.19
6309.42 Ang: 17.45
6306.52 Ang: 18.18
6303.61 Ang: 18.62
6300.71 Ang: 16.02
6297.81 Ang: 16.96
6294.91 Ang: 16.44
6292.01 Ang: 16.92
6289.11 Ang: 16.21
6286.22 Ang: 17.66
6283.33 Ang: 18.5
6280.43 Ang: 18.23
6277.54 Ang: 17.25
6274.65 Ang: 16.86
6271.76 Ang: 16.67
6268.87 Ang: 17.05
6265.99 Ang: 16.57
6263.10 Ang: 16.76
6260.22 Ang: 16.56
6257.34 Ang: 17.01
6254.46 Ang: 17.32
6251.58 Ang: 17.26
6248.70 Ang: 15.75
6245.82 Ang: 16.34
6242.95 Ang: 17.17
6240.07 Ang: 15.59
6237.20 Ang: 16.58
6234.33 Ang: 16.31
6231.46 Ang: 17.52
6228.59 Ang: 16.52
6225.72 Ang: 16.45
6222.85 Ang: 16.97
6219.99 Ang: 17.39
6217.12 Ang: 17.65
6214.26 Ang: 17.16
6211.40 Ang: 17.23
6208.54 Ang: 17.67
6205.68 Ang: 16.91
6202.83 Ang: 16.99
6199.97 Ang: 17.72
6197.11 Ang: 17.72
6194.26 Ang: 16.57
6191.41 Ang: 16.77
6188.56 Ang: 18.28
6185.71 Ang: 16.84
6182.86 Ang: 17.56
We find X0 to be 2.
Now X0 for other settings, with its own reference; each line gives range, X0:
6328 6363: 3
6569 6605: 3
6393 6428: 4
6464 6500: 3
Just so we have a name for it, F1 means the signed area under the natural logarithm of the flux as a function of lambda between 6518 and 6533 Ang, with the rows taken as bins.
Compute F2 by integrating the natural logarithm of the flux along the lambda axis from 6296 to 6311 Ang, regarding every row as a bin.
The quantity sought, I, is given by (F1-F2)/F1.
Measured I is 0.011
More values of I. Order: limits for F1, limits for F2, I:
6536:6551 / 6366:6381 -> 0.017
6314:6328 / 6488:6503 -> -0.053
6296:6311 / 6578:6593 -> 0.004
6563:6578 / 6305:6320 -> 0.021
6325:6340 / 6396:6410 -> 0.074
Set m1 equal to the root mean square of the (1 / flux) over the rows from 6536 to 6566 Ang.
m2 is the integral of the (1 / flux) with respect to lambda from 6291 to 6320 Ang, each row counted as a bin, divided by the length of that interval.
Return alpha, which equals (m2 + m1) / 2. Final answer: 0.0564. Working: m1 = 0.0553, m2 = 0.0575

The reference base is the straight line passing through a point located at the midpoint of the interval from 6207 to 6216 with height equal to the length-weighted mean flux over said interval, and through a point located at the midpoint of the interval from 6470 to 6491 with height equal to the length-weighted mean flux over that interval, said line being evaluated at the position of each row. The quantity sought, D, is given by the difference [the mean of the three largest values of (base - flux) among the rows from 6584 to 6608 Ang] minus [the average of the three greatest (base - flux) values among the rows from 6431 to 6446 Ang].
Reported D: -0.5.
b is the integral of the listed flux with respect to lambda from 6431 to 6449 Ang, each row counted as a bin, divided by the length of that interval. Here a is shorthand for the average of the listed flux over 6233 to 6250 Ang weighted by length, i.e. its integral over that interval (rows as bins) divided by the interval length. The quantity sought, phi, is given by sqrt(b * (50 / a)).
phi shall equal 7.30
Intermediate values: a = 16.3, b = 17.4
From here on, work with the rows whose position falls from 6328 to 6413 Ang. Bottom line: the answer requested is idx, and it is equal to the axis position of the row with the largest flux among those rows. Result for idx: 6385.42 Ang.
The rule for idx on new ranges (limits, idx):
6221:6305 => 6303.61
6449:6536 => 6510.13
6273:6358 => 6303.61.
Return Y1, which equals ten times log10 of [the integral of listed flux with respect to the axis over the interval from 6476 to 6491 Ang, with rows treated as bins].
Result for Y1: 24.1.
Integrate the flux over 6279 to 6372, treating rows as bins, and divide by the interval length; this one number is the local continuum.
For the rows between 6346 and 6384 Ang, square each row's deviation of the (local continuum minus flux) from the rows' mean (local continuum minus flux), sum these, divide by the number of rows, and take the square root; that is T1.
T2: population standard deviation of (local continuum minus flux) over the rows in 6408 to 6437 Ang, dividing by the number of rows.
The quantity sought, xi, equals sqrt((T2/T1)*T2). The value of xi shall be 0.4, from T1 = 0.55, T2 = 0.3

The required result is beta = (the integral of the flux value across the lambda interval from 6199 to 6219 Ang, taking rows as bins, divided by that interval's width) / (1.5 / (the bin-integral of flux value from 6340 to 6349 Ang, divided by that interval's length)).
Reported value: 195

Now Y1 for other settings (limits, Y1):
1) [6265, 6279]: 23.7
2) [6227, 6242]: 23.9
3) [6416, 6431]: 24.3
